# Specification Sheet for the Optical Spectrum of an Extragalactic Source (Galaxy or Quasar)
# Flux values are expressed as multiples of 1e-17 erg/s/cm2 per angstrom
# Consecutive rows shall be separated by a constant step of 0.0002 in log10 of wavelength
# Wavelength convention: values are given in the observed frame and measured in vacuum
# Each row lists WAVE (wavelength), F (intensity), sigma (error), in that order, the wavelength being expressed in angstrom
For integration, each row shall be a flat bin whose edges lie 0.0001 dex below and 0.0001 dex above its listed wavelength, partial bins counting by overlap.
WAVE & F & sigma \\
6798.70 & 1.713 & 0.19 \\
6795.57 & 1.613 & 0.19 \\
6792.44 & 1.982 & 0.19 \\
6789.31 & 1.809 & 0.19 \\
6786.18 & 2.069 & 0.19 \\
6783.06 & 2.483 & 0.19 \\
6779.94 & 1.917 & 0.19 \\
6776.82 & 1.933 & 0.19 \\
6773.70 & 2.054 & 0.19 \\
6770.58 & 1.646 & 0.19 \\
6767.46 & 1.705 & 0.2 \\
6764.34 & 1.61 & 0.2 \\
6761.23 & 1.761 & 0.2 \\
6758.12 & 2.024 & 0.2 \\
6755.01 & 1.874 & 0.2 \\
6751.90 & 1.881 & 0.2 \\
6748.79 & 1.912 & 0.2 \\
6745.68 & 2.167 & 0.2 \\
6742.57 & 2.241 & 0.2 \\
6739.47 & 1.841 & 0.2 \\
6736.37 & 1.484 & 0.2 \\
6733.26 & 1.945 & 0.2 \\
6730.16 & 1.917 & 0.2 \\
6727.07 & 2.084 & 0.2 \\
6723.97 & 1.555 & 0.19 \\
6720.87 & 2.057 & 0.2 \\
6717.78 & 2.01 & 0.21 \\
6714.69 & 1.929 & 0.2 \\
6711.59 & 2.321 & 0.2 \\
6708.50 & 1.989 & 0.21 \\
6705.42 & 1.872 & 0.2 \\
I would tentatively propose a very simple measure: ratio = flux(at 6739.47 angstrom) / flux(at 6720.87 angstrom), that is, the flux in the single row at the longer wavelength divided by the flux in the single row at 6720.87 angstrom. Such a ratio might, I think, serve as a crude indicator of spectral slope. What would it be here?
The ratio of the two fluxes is 0.89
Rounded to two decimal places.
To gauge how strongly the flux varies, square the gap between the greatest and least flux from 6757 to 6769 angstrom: 0.17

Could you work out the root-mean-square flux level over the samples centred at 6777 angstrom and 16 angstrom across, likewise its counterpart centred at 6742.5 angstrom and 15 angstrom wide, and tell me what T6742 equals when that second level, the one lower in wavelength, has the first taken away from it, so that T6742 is -0.1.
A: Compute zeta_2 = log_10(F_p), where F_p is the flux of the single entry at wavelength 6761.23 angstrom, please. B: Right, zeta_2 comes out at 0.25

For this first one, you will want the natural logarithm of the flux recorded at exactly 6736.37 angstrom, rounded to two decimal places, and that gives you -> 0.39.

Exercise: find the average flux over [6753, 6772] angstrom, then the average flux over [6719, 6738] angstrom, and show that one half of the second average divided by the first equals 0.520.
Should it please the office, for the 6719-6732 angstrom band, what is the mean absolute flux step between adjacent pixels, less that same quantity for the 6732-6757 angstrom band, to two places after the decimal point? 0.17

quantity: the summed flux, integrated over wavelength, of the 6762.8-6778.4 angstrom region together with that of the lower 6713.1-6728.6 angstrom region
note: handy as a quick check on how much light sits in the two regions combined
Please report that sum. 58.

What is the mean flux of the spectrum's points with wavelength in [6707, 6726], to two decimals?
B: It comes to 1.98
